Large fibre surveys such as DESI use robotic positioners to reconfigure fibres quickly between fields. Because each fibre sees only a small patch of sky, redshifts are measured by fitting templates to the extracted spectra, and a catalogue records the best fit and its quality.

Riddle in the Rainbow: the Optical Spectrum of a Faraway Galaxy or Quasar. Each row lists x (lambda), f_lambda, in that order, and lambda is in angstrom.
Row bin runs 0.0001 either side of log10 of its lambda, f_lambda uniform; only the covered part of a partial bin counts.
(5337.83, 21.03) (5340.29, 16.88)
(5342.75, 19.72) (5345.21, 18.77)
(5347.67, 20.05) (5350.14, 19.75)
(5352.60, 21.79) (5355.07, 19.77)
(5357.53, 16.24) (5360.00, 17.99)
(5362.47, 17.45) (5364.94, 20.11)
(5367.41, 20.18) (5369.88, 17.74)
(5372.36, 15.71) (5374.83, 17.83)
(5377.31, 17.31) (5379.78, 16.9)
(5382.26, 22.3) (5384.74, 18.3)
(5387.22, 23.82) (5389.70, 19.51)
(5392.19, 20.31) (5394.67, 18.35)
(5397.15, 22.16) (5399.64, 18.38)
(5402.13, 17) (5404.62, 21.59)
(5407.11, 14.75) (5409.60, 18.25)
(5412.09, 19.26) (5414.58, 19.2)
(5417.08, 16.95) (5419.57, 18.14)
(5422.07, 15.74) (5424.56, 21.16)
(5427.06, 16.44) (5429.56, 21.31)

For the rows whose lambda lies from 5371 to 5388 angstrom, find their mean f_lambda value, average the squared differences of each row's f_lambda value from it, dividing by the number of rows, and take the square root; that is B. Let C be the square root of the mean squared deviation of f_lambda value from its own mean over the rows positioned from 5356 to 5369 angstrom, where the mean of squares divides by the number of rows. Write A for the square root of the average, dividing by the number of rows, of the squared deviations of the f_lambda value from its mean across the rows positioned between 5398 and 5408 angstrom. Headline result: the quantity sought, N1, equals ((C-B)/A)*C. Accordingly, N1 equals -0.8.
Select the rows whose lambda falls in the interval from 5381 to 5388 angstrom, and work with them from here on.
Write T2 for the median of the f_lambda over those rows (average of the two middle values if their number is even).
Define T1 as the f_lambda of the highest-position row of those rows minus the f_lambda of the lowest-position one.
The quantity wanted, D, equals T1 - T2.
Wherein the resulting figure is -21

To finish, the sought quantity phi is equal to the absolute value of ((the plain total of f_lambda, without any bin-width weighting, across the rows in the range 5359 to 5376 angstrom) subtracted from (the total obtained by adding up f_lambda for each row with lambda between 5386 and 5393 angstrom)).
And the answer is 63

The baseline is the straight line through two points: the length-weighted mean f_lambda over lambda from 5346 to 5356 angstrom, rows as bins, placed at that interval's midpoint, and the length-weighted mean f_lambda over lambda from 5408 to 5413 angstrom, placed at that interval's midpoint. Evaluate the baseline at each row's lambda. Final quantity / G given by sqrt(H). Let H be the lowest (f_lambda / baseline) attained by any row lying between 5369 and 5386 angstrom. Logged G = 0.895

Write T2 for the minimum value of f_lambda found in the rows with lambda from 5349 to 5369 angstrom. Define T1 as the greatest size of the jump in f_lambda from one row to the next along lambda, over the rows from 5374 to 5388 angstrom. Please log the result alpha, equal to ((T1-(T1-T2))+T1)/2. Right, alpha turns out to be 10.9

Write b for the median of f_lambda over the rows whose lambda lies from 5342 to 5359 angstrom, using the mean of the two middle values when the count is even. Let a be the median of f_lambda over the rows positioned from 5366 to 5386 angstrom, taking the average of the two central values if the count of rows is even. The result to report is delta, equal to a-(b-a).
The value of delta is 16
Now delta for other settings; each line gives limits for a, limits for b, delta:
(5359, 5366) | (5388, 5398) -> 16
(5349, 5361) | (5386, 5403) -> 20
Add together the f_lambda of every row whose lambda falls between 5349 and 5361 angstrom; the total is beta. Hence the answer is 96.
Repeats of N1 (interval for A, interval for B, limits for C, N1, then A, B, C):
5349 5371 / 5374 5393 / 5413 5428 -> -0.5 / 1.64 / 2.3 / 1.83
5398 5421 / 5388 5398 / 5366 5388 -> 1.6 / 1.78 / 1.4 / 2.52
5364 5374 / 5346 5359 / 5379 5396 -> 0.5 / 1.85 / 1.8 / 2.25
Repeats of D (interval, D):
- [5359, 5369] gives -17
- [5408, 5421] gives -18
